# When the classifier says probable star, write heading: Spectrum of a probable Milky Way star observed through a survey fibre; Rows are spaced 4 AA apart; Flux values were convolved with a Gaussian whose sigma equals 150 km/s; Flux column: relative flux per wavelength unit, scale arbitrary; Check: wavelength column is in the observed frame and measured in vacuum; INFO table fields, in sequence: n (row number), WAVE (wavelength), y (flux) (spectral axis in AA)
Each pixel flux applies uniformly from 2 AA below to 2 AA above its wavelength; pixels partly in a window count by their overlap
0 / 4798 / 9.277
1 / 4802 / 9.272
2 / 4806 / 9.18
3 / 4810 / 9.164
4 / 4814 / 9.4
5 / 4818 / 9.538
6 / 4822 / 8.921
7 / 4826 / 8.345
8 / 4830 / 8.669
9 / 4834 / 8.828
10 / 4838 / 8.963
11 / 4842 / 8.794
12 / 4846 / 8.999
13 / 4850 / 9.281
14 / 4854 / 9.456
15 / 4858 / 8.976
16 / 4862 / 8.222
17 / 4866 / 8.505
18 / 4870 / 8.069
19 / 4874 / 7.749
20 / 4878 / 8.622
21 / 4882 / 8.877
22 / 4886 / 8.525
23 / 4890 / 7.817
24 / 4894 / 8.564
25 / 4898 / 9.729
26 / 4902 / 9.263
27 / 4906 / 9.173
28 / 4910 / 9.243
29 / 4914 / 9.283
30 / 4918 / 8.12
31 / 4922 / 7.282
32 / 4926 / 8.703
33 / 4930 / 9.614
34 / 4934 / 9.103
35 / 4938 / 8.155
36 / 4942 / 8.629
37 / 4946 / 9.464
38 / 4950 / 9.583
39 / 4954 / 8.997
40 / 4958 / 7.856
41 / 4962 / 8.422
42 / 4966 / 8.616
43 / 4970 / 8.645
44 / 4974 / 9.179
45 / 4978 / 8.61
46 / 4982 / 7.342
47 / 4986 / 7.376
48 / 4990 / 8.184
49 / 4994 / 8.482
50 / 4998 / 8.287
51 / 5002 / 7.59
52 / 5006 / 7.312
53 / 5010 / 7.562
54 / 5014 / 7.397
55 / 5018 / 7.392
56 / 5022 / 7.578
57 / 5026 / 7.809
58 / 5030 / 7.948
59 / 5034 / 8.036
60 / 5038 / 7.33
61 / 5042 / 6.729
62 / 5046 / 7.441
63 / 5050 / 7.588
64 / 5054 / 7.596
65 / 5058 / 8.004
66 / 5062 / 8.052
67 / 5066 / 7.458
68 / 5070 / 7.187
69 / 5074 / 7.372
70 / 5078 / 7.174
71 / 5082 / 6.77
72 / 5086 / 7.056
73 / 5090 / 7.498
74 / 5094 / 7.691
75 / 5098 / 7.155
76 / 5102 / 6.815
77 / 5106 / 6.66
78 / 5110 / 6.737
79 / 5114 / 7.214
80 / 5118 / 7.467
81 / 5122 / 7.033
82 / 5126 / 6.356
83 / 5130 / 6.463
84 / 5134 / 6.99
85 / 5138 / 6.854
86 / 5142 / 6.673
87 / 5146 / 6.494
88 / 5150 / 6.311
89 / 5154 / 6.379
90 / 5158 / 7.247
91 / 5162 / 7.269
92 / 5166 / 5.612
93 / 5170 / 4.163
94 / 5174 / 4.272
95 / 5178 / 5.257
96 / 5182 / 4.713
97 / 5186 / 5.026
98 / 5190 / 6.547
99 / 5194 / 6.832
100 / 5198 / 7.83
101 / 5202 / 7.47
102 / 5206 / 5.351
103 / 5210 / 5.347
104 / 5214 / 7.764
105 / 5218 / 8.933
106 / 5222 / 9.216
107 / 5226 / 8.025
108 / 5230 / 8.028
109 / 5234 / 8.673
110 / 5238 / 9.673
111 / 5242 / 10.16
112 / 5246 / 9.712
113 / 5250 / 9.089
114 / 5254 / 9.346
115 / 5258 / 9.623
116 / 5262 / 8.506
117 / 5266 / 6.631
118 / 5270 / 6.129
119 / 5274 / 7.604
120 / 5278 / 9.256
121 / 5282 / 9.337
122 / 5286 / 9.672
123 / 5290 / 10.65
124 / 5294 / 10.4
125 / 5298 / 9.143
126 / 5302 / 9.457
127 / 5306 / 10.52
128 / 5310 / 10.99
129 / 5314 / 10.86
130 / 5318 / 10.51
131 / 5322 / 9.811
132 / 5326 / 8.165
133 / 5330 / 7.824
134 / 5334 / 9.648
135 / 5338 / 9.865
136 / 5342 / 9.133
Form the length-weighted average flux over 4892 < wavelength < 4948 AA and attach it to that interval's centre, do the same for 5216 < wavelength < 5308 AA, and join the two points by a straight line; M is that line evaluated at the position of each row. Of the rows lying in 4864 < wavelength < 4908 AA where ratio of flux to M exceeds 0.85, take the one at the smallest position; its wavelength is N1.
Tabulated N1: 4866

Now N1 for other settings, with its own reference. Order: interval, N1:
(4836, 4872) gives 4838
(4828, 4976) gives 4830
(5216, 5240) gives 5218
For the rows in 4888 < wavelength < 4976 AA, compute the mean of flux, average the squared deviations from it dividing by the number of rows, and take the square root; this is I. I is 0.6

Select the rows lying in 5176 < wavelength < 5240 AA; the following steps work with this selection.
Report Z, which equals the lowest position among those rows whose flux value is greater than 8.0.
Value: 5218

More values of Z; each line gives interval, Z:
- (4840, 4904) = 4842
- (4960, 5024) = 4962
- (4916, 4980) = 4918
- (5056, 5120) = 5058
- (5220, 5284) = 5222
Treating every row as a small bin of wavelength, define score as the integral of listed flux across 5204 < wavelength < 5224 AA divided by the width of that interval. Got 7.3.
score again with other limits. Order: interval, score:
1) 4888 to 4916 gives 9.0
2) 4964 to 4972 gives 8.6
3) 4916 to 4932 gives 8.4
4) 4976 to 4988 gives 7.8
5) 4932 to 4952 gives 9.0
